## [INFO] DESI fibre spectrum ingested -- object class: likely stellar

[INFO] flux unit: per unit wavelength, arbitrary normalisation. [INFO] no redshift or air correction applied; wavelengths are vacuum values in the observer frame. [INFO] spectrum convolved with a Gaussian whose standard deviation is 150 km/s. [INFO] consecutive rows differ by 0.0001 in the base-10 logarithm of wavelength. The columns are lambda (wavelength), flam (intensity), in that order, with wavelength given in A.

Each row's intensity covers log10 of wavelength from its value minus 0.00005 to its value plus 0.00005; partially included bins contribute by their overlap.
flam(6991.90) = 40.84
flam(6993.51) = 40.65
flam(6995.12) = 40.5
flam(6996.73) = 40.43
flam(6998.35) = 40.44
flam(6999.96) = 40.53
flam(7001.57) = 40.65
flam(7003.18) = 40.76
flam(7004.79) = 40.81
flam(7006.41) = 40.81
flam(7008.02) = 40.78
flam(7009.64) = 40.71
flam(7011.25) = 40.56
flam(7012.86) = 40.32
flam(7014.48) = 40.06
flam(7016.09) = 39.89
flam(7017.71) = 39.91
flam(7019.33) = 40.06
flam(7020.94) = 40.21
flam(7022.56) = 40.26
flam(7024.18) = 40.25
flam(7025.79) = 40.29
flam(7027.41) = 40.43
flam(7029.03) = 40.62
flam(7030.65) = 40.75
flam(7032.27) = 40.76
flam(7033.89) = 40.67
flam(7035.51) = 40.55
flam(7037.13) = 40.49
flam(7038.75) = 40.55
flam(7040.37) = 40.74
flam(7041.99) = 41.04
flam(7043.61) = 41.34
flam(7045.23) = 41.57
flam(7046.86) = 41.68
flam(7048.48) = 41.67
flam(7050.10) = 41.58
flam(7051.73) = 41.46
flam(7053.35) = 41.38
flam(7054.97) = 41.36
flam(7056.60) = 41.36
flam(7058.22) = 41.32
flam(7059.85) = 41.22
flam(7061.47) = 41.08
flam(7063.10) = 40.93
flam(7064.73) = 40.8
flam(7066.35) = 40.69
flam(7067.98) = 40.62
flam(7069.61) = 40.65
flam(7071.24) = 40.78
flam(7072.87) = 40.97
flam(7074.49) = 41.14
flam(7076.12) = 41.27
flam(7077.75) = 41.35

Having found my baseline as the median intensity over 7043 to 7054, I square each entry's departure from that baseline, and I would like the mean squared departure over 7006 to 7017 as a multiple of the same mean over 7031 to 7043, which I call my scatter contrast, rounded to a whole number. 2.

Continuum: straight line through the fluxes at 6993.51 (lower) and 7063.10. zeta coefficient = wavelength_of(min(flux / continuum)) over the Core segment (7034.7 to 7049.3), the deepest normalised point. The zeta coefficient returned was 7037.13 A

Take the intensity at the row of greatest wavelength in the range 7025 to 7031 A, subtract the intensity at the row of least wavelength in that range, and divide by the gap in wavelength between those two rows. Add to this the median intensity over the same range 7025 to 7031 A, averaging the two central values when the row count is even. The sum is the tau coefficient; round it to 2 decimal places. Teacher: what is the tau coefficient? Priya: 40.62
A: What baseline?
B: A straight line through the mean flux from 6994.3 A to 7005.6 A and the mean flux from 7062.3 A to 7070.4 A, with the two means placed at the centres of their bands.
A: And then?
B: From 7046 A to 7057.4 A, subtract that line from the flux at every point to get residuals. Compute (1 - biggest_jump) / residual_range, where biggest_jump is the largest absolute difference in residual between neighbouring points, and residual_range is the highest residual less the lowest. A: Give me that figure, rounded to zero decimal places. 3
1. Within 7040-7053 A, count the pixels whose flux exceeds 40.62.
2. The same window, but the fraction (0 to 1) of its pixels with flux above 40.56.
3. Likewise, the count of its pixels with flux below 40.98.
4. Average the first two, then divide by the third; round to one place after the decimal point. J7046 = 4.5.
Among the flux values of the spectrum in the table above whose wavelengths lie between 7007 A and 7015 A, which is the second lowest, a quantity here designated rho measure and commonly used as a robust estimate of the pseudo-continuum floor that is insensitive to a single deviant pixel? 40.32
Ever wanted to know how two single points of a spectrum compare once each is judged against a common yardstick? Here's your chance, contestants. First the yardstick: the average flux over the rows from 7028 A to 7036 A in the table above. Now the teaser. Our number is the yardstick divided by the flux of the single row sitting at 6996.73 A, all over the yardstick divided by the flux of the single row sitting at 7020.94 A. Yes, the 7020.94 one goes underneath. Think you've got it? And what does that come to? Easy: 0.995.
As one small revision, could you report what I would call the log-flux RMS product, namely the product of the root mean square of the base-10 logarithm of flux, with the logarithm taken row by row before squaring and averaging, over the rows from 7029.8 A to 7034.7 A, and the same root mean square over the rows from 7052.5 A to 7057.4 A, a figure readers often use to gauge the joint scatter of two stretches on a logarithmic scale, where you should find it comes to 2.60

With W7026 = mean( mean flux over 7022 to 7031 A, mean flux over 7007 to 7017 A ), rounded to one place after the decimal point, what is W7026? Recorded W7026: 40.4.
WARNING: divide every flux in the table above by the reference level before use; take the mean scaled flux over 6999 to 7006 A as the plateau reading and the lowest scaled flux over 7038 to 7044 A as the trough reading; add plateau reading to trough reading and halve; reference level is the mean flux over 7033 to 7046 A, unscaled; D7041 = 0.994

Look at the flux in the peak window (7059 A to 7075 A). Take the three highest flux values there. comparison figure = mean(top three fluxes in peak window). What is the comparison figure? 41.1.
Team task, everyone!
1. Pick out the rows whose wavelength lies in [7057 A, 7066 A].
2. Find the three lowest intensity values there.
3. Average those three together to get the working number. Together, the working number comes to 40.9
